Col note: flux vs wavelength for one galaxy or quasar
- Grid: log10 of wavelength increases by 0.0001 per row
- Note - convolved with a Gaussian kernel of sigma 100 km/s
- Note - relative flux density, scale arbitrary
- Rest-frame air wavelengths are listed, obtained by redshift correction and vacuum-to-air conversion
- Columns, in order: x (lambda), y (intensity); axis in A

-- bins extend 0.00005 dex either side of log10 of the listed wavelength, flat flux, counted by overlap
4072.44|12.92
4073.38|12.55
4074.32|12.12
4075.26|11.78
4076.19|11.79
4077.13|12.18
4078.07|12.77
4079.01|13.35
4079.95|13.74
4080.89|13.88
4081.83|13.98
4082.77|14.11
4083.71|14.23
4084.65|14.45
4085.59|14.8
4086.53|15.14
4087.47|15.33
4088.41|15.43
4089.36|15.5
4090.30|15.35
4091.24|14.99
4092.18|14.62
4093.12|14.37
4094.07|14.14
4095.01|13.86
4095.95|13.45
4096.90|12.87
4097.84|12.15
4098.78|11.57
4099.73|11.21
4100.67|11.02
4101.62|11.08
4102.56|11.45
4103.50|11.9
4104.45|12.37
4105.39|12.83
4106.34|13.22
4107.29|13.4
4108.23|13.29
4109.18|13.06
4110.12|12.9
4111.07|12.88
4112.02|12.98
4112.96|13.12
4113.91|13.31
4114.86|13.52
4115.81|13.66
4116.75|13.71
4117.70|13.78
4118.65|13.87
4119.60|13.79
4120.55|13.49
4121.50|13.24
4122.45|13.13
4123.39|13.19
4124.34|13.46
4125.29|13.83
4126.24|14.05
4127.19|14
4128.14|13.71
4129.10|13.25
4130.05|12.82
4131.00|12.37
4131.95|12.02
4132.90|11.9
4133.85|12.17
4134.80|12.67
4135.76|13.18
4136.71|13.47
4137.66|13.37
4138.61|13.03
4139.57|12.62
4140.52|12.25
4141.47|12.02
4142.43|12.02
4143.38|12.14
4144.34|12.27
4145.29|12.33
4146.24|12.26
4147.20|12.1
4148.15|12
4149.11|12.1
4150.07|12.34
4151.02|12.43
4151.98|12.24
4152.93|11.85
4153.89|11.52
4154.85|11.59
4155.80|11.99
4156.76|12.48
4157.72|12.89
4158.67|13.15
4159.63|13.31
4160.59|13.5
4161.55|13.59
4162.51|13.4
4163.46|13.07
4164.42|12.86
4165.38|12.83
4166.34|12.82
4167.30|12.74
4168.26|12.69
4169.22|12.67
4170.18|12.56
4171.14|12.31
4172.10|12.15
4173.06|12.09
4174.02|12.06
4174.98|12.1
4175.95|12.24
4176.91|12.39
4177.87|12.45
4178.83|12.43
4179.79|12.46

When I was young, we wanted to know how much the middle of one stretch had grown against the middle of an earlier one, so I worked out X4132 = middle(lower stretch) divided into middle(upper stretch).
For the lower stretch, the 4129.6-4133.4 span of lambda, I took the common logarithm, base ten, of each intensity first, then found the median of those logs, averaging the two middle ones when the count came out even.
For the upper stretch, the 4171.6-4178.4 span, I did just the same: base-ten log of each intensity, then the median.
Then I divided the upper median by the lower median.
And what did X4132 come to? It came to 1.00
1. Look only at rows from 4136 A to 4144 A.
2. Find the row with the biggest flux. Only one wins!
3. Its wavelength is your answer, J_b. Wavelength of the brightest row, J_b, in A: 4136.71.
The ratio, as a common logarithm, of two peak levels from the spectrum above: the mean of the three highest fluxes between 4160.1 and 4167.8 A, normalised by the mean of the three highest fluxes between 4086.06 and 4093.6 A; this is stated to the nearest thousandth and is -0.058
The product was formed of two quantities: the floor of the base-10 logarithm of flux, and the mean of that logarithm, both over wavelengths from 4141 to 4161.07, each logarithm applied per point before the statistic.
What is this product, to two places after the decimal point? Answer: 1.16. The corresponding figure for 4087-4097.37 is 1.29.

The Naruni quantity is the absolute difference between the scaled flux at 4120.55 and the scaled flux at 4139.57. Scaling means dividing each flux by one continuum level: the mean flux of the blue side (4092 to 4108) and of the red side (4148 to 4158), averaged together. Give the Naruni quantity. 0.070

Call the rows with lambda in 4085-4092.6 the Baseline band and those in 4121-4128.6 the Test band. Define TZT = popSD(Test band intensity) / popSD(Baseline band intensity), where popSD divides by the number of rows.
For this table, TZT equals 1.2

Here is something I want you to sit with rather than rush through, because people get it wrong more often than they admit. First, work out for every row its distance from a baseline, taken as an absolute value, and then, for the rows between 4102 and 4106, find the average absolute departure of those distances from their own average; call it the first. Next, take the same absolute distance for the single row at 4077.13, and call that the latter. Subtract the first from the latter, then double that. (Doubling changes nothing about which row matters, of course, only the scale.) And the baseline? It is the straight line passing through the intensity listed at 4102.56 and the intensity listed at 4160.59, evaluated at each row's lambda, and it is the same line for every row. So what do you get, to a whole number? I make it 2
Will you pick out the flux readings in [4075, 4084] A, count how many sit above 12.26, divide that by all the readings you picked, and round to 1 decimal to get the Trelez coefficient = 0.7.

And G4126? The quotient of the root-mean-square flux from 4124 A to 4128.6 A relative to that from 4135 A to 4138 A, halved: 0.518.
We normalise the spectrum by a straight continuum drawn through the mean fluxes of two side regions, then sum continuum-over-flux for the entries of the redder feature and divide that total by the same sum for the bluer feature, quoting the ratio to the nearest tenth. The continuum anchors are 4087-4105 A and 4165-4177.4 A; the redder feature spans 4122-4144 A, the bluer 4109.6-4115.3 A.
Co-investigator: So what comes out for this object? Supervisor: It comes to 3.8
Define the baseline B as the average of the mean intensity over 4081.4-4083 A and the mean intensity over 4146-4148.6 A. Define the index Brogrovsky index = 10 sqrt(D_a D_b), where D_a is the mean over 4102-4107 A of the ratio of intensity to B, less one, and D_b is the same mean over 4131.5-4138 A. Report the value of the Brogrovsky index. 0.41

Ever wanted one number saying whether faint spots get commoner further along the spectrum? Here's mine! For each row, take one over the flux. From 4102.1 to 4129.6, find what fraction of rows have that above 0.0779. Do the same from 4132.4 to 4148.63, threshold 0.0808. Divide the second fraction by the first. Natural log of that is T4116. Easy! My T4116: 1.55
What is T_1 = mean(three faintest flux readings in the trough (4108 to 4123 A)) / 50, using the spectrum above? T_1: 0.258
